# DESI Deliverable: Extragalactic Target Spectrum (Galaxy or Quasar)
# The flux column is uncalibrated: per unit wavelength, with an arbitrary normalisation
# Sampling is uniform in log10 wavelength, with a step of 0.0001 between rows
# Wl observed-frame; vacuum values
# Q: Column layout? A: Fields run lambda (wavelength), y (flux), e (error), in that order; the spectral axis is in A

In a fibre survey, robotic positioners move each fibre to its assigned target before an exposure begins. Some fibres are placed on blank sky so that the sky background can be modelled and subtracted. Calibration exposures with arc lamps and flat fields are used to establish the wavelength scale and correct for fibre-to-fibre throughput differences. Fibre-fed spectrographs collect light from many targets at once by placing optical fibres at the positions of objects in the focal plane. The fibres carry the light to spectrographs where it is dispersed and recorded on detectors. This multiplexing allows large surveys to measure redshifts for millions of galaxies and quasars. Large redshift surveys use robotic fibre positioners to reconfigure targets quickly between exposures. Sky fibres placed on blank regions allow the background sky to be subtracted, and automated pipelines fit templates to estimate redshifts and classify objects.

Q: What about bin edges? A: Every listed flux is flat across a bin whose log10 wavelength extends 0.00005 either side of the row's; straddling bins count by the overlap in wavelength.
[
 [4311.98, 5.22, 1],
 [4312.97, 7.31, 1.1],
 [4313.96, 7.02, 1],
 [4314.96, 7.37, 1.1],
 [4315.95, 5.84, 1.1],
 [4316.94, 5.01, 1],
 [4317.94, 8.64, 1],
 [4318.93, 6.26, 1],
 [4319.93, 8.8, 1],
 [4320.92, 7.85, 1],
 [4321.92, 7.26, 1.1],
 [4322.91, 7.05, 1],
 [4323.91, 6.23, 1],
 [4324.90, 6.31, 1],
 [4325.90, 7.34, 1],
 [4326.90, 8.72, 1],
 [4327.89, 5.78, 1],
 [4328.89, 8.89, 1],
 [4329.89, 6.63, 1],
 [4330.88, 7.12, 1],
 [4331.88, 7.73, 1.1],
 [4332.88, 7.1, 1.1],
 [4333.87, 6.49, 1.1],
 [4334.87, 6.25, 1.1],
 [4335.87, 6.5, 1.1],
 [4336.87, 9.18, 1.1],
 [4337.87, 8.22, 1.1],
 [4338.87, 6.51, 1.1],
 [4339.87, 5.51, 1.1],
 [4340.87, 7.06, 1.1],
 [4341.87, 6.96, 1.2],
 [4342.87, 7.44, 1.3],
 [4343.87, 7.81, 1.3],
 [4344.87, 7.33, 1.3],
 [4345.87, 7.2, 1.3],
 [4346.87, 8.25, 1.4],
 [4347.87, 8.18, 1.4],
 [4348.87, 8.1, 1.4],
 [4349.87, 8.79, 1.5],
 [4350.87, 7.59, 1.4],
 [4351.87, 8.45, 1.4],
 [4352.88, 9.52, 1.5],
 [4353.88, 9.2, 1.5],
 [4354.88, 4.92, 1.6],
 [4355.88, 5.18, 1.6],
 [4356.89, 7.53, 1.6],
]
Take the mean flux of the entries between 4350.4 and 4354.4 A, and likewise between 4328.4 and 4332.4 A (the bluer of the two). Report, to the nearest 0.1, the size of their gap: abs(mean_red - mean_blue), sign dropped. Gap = 1.1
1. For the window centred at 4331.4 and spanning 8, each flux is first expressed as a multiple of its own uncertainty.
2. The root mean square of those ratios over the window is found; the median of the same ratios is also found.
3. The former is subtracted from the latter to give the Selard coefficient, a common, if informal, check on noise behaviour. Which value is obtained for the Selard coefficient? -0.21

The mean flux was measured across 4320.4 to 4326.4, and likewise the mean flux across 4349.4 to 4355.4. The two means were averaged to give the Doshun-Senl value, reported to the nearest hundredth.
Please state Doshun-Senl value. 7.54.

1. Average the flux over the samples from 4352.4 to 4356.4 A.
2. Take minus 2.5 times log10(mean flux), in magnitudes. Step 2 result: -2.14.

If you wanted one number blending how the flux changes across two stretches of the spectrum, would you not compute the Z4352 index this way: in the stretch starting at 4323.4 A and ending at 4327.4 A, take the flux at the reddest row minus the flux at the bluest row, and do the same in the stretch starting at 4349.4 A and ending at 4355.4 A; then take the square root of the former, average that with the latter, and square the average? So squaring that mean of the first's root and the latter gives 1.3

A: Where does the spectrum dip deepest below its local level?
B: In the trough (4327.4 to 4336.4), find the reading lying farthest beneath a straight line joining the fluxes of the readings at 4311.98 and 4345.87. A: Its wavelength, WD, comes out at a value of 4327.89 A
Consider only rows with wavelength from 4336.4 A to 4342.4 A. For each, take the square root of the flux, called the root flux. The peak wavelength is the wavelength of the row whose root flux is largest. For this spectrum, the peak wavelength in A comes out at 4336.87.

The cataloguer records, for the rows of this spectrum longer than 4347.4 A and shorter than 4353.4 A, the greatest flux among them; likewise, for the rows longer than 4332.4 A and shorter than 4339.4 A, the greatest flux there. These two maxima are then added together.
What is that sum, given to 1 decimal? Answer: 18.7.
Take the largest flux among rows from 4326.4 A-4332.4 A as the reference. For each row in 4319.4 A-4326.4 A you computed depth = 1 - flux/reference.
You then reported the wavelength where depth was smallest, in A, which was 4319.93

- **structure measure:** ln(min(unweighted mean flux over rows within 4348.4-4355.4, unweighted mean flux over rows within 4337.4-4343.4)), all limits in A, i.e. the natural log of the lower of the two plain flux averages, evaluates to 1.94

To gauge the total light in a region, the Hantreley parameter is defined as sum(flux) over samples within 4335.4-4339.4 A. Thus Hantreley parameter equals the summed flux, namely 30.4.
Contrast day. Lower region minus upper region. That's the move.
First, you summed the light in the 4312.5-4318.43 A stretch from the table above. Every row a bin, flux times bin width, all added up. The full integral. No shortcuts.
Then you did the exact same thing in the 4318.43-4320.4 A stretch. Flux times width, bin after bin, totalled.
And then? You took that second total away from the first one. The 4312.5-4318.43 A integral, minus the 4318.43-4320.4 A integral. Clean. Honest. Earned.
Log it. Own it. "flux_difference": 26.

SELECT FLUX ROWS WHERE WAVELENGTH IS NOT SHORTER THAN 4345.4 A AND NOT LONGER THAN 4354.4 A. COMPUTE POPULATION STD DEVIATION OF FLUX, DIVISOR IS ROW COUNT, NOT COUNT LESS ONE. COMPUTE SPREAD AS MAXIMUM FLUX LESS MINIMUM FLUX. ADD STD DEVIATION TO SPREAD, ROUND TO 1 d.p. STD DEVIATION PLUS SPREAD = 3.0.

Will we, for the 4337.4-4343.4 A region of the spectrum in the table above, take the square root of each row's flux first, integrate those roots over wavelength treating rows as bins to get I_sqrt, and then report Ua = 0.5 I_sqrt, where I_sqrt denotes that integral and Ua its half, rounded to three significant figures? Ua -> 7.89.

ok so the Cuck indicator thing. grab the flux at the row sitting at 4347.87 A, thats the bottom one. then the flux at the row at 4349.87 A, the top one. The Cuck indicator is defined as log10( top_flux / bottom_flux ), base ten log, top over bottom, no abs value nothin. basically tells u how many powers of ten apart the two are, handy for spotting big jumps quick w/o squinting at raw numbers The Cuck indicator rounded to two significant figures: 0.031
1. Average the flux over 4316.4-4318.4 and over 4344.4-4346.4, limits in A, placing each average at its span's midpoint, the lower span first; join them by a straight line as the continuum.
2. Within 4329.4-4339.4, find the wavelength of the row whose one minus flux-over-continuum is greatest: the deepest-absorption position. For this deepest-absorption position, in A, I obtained 4334.87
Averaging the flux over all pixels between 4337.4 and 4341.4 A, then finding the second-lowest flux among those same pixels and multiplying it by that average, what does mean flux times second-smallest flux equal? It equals 44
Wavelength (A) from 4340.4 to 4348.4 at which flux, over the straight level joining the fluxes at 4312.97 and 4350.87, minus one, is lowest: 4341.87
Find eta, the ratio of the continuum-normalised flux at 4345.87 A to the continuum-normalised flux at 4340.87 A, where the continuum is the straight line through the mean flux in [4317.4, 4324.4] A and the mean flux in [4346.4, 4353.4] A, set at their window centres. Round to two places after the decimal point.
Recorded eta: 1.00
